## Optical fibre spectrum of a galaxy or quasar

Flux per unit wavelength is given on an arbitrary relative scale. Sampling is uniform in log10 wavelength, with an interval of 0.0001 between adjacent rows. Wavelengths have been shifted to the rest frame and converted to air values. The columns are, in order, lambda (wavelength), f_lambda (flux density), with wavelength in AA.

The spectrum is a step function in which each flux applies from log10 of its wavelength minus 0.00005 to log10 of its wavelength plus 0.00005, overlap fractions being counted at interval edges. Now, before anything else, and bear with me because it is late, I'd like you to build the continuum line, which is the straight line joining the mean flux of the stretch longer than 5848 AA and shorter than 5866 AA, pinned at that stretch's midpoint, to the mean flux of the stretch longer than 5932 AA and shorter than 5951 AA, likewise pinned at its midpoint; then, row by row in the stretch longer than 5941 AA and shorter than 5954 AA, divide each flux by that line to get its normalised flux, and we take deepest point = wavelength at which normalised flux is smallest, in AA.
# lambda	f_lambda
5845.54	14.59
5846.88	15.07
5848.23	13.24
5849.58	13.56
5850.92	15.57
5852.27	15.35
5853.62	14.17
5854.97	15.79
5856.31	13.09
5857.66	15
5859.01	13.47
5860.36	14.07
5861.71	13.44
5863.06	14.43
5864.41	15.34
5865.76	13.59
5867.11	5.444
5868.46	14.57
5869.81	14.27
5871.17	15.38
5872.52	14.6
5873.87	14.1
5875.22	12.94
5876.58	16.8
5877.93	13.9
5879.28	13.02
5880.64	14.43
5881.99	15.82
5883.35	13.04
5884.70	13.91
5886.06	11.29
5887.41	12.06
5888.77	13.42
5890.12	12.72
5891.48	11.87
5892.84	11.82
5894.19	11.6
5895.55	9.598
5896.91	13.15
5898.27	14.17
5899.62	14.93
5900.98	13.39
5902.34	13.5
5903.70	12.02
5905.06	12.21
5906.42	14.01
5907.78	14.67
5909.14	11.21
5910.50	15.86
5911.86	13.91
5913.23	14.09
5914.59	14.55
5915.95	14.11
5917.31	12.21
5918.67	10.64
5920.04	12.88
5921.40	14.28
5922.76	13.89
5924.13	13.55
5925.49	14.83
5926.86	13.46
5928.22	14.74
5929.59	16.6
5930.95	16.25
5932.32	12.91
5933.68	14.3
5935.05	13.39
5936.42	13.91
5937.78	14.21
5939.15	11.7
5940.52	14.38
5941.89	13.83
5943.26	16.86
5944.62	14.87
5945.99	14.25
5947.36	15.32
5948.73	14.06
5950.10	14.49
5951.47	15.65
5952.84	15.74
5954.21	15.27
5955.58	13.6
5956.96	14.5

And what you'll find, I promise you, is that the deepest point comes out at 5941.89 AA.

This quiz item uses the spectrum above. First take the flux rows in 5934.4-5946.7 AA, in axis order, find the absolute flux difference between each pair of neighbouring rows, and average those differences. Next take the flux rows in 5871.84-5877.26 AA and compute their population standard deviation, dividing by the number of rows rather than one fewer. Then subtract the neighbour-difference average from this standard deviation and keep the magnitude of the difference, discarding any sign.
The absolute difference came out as 0.12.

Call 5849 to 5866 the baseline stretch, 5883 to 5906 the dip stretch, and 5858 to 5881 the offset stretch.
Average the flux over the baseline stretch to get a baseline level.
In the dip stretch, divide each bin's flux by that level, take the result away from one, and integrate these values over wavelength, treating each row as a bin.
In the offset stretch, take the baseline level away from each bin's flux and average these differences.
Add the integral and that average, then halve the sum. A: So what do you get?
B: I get 1.1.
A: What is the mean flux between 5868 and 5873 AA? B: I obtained 14.7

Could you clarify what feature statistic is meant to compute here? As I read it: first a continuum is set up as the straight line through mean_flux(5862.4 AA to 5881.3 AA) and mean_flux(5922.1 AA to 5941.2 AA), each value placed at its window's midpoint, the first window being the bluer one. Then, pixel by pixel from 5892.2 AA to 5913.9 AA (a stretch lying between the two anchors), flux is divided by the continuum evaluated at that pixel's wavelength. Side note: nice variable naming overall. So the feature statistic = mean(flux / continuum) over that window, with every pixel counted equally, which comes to 0.940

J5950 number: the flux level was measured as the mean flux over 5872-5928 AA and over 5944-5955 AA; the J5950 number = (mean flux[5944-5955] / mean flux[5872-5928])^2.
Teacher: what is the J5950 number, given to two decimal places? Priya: 1.25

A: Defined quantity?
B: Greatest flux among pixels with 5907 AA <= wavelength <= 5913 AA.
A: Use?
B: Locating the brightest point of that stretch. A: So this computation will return 15.86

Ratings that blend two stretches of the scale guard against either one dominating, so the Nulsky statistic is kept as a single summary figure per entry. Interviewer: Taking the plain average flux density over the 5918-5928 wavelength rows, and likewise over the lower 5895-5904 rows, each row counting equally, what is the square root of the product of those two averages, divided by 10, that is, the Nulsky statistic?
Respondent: 1.32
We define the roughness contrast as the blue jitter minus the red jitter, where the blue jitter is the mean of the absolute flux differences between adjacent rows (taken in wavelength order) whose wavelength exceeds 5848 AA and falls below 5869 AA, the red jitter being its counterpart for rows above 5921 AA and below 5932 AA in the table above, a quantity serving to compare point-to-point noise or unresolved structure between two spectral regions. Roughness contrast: 1.3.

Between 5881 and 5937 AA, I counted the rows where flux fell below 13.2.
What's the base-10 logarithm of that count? 1.20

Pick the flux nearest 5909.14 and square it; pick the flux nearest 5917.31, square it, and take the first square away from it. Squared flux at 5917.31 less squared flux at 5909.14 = 23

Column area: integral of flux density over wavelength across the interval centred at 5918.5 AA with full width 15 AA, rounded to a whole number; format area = 203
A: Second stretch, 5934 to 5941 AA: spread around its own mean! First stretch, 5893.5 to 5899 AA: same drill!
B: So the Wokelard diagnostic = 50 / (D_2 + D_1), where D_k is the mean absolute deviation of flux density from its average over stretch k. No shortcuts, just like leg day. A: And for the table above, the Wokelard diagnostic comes 22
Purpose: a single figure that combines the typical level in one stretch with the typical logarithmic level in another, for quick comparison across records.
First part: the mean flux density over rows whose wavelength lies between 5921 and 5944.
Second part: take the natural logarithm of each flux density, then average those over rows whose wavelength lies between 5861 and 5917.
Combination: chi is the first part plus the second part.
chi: 16.9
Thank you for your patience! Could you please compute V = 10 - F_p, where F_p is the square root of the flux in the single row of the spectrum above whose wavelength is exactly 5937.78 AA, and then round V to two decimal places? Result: 6.23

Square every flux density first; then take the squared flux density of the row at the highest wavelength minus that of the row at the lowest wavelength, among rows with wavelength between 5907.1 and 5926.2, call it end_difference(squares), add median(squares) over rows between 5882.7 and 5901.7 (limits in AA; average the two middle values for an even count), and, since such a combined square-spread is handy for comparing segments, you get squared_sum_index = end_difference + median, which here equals 171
